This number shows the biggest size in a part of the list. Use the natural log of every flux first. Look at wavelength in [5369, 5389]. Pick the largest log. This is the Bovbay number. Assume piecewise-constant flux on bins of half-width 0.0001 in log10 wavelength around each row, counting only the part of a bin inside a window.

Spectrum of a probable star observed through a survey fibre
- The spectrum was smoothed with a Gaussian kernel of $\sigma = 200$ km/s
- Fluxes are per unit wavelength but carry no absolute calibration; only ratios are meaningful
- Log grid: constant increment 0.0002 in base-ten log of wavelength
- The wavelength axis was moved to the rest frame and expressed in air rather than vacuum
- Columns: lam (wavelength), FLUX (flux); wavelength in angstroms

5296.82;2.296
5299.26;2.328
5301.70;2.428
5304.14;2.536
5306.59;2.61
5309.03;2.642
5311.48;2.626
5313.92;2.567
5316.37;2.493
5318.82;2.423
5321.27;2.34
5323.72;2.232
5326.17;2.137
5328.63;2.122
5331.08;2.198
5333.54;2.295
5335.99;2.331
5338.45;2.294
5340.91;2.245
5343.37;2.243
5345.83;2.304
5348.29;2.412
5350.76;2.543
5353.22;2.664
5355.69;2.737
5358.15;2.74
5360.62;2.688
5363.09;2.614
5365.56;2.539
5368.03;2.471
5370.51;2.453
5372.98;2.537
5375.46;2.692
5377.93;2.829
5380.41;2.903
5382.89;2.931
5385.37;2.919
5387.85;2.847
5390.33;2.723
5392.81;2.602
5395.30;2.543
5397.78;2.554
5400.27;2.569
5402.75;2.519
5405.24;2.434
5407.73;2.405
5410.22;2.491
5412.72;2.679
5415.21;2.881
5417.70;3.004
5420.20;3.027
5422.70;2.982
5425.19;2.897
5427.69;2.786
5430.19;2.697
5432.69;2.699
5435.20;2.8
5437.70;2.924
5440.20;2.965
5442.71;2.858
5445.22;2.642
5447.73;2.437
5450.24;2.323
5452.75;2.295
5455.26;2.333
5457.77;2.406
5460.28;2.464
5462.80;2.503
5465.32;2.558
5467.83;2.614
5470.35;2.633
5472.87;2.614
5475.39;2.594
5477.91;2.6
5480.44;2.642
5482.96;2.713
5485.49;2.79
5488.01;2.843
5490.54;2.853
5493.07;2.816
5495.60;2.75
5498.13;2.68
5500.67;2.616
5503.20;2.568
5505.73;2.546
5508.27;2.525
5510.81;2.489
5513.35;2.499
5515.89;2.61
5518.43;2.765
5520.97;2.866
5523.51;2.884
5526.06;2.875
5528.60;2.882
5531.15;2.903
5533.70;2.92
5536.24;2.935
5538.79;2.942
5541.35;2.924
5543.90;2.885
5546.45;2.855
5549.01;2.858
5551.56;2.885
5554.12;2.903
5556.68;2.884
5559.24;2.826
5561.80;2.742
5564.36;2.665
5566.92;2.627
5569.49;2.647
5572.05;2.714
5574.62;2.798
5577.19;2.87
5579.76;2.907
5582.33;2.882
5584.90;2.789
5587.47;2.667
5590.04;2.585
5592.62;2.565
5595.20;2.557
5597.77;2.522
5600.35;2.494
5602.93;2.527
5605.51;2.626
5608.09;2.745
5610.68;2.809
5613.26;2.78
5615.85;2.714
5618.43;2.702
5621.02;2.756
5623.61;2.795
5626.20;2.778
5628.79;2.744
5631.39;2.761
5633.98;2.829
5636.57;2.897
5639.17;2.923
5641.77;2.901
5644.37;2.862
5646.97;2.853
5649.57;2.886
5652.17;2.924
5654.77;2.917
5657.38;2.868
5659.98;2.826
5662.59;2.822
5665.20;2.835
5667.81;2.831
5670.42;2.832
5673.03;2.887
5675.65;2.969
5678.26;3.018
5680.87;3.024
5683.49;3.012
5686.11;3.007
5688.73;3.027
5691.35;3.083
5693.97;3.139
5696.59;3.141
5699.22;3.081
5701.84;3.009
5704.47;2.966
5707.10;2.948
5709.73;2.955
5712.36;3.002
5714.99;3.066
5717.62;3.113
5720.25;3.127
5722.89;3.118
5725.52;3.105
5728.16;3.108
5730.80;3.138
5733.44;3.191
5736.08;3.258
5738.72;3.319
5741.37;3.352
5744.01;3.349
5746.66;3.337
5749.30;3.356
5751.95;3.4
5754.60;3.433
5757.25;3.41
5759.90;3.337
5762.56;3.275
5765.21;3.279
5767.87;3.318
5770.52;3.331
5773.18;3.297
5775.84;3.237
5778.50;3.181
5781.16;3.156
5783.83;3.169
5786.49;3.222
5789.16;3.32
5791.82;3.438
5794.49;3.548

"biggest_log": 1.08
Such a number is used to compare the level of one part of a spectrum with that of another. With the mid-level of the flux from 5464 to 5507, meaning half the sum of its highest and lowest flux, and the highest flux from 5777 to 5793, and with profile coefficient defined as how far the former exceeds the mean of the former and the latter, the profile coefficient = -0.37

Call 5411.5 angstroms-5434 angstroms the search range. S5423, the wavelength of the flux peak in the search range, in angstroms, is 5420.20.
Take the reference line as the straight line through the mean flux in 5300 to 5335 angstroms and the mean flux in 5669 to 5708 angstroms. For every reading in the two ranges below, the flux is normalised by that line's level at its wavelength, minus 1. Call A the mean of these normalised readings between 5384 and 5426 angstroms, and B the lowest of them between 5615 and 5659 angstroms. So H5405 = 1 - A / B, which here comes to 2.0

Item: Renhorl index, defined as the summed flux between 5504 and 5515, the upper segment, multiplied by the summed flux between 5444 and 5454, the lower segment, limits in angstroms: 98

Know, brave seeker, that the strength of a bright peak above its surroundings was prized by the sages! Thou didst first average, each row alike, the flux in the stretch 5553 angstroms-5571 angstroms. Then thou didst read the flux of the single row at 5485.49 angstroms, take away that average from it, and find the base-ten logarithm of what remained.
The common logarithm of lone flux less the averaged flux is -1.5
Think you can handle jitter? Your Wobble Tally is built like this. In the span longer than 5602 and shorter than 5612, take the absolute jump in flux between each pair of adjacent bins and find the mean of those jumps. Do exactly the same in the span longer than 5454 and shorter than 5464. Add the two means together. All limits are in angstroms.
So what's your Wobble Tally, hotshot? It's 0.151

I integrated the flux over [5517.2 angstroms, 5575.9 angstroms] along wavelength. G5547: 166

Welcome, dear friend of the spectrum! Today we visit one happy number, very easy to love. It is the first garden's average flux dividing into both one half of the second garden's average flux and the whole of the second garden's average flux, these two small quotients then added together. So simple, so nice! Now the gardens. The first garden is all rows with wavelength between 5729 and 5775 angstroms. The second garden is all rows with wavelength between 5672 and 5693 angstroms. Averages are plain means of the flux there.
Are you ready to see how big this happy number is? 1.36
